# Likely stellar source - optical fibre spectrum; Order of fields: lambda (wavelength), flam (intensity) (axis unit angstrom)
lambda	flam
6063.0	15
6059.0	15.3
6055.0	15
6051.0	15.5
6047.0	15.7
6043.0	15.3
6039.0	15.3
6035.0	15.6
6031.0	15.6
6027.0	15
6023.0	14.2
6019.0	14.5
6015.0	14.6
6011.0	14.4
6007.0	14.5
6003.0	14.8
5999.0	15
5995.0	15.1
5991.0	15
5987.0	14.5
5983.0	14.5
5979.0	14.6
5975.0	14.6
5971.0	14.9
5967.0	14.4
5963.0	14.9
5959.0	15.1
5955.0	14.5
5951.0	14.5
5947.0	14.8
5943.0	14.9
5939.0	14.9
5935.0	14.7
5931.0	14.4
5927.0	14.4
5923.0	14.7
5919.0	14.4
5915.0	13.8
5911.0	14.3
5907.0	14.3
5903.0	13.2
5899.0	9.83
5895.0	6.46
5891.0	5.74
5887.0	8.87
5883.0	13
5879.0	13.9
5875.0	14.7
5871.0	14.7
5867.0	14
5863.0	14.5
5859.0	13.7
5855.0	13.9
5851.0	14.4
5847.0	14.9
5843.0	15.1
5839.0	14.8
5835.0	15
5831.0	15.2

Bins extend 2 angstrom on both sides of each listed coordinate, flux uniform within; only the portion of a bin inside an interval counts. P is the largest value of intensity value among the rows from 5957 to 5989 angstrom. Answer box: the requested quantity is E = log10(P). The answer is 1.18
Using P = 15.1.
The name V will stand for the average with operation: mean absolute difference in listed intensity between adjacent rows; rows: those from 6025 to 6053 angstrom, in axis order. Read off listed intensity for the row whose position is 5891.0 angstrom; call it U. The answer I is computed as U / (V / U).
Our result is 132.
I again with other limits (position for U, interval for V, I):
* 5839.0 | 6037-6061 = 782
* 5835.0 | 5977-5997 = 1286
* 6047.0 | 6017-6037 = 580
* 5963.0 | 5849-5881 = 444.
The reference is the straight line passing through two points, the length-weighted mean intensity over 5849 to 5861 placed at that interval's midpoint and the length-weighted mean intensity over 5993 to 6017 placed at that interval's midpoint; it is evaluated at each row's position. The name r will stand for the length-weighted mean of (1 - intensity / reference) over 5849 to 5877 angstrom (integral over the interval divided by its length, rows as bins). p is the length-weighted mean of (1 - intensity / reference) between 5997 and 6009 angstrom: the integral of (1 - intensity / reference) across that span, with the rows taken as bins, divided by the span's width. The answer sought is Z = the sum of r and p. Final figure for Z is -0.02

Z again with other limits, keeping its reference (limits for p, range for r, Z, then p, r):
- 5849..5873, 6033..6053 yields -0.05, -0.01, -0.04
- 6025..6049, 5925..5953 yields -0.05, -0.04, -0.02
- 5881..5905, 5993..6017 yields 0.33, 0.33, 0.00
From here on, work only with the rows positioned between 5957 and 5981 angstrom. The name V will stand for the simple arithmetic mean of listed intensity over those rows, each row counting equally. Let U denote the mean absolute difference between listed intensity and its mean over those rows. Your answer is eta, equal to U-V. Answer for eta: -14.5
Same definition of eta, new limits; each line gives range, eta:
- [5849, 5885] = -13.7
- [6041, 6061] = -15.2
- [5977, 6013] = -14.5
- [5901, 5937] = -13.9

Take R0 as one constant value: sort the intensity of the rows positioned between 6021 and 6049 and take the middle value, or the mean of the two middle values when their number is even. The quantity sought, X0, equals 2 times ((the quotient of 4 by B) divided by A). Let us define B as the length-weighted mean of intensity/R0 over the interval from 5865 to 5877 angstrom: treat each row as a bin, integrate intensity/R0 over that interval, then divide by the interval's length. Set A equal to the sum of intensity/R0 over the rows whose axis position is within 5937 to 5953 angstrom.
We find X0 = 2.2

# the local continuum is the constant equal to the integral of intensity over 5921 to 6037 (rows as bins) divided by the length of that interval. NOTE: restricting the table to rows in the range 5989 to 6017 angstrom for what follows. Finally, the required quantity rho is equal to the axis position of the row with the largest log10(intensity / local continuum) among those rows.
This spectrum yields 5995.0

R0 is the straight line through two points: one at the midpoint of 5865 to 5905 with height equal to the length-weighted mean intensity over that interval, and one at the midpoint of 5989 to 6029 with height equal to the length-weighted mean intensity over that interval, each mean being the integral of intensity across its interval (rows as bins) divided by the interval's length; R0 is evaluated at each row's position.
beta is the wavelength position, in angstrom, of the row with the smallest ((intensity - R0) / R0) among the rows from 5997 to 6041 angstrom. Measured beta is 6023.0 angstrom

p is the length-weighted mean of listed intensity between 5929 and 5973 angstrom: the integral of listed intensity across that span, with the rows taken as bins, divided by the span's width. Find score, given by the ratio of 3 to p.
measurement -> 0.204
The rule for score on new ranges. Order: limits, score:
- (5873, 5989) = 0.222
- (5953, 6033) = 0.204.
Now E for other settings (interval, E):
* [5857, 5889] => 1.17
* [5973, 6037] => 1.19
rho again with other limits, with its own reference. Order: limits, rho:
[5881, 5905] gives 5903.0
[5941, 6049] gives 6047.0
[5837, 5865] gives 5843.0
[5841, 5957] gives 5843.0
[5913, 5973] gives 5959.0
